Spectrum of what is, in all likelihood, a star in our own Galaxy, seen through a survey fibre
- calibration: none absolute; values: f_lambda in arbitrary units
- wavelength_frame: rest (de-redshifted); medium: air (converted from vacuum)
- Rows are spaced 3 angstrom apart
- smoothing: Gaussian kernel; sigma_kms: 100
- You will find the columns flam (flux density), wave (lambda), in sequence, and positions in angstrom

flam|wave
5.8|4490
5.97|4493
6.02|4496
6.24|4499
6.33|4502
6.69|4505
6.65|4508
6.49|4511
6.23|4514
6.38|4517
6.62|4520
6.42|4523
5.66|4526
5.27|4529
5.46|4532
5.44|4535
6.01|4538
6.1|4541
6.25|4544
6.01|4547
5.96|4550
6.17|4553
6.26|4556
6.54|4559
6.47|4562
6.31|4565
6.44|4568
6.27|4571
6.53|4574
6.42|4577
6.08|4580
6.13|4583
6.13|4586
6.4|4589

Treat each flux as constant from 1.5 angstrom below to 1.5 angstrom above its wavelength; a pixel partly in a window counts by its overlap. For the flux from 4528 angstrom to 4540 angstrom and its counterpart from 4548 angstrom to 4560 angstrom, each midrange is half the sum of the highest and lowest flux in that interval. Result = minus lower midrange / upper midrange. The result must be -0.90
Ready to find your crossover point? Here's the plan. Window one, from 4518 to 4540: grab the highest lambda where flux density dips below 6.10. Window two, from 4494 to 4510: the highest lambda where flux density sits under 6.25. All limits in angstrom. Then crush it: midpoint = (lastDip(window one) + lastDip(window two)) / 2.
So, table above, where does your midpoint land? 4518.5 angstrom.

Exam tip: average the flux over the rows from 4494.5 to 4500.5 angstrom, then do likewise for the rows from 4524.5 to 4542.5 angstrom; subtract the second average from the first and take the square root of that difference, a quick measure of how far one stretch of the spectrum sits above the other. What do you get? 0.7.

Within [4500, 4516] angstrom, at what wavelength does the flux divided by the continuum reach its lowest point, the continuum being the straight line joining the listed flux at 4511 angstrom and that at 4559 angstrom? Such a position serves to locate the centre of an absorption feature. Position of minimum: 4514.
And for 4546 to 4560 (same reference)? 4550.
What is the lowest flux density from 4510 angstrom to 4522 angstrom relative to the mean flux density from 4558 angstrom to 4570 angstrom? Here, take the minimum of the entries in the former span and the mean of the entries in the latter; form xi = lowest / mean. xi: 0.97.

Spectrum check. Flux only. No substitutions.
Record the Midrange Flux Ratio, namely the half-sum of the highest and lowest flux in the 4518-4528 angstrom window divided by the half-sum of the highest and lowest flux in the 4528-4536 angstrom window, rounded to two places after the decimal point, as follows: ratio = 1.14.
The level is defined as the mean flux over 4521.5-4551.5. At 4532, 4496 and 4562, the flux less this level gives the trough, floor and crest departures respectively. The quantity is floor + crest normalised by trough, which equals -1.9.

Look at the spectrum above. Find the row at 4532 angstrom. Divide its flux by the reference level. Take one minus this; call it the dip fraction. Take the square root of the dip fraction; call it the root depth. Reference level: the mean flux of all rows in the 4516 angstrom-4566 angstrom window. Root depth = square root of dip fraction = 0.32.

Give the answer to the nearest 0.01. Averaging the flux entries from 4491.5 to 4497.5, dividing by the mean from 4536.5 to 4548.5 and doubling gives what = 1.97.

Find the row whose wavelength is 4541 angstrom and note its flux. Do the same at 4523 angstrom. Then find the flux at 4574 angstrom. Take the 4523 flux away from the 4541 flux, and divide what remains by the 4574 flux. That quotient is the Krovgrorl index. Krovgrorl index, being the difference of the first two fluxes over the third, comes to -0.05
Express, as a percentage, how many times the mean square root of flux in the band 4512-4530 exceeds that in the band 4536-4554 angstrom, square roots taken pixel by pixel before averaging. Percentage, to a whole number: 100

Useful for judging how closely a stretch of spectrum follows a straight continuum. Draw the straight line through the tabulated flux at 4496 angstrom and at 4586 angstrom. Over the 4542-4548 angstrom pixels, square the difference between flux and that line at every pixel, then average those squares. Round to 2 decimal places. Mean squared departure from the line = 0.02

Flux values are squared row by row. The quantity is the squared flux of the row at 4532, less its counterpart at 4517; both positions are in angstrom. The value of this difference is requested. -11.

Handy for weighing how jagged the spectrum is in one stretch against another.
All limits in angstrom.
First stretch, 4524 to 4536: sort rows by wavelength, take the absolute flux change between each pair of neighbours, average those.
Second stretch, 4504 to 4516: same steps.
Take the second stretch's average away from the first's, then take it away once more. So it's -0.11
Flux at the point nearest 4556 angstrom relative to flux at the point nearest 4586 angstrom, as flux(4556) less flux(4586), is 0.13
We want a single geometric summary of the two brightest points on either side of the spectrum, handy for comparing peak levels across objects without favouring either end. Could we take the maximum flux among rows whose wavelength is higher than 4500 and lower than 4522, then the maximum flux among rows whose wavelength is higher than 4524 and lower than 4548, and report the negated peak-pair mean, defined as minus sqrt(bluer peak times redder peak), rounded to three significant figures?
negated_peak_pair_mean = -6.47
